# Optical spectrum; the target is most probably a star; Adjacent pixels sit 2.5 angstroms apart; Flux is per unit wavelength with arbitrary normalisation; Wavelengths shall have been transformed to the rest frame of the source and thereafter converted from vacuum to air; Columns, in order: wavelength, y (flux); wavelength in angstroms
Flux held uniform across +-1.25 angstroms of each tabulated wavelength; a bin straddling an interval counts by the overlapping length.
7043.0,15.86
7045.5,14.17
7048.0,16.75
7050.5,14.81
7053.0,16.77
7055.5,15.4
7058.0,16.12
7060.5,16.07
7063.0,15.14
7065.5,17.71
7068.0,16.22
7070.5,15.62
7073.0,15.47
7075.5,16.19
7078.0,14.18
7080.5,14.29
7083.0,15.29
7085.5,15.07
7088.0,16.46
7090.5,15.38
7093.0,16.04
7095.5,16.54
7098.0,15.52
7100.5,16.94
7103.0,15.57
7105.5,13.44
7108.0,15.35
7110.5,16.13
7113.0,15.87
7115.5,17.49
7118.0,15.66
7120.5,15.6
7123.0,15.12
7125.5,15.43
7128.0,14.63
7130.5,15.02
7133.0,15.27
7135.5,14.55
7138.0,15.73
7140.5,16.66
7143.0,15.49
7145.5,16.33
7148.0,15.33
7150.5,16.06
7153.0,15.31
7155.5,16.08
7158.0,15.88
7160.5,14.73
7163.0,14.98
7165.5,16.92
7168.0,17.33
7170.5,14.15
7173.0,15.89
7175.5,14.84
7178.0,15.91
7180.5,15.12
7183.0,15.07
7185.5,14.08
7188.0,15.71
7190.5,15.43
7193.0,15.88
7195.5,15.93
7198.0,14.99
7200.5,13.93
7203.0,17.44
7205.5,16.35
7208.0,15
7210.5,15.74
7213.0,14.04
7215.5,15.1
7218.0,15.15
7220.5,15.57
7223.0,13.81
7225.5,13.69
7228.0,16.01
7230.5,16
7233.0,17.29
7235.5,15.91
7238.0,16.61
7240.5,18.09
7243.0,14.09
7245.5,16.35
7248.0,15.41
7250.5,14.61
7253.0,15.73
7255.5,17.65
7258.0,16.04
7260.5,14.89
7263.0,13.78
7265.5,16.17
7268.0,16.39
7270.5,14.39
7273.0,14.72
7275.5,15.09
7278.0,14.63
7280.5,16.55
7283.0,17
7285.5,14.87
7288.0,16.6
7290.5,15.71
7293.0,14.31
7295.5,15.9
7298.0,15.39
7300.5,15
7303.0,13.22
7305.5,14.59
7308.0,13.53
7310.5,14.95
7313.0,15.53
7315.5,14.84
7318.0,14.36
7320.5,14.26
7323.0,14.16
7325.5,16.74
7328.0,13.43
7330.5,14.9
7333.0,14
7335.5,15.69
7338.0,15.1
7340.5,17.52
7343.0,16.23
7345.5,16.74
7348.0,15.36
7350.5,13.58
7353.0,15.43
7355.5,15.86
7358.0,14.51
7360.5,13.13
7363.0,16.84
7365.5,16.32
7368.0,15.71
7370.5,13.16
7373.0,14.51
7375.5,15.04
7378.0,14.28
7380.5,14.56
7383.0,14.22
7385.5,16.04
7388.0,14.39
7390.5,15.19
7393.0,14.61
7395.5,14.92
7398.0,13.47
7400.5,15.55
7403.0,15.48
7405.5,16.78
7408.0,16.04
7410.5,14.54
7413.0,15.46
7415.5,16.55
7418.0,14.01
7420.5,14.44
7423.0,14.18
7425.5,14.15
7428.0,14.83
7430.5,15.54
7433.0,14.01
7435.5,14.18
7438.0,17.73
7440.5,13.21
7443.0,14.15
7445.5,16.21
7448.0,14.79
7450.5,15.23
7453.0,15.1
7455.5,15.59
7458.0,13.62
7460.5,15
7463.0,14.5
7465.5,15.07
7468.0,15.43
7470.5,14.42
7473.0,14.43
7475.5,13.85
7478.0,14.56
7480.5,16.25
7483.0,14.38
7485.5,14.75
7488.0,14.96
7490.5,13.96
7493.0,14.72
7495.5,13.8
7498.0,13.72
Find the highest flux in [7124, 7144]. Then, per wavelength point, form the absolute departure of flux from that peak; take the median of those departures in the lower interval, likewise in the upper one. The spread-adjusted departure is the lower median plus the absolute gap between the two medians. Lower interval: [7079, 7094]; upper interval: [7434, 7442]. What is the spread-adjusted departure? 2.5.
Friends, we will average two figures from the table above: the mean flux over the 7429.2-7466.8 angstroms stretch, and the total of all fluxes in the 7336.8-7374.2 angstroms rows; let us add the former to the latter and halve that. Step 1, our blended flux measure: 122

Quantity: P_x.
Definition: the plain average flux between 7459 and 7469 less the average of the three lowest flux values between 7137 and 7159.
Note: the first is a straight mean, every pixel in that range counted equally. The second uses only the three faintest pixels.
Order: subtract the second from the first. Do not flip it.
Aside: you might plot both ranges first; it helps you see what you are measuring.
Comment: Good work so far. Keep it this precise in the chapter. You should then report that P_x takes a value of -0.4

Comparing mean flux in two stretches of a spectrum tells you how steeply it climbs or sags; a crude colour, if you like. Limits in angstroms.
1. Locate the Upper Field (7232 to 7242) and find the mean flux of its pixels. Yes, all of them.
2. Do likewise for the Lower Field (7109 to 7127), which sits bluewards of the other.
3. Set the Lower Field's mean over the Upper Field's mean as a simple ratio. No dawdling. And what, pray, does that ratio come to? 0.94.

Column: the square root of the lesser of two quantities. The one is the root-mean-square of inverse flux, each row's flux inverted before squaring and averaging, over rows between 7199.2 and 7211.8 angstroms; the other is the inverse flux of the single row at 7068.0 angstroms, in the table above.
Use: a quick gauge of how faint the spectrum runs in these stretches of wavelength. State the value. 0.2483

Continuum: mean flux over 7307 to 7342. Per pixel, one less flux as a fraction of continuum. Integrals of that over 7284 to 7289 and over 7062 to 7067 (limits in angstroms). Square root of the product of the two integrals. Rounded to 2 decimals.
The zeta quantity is 0.37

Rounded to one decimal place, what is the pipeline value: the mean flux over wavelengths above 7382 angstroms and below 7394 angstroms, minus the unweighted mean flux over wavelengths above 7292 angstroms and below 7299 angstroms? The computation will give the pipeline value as -0.3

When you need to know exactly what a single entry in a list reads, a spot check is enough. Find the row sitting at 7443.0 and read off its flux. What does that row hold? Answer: 14.15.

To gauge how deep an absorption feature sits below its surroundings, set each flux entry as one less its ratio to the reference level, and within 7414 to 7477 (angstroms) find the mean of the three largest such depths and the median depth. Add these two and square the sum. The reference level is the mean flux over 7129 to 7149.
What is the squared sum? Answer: 0.038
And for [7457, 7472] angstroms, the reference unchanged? 0.019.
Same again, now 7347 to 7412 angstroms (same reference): 0.034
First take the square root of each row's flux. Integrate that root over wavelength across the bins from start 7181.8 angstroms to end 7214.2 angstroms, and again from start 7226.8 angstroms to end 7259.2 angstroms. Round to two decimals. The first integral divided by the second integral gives 0.98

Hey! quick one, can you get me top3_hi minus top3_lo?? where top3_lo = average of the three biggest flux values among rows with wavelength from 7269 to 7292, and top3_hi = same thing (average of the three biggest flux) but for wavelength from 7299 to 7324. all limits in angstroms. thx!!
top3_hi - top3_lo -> -1.6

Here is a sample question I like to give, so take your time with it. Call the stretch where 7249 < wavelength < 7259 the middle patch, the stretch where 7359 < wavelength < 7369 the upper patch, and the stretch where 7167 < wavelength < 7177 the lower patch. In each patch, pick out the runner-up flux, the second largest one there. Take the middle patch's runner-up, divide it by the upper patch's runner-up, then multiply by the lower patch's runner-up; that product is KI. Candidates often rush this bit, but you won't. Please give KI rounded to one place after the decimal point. 15.6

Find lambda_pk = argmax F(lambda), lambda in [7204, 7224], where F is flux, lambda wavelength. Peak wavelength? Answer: 7205.5 angstroms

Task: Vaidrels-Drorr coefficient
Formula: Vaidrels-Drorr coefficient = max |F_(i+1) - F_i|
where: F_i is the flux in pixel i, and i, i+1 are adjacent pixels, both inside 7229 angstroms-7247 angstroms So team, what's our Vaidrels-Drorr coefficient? 4.0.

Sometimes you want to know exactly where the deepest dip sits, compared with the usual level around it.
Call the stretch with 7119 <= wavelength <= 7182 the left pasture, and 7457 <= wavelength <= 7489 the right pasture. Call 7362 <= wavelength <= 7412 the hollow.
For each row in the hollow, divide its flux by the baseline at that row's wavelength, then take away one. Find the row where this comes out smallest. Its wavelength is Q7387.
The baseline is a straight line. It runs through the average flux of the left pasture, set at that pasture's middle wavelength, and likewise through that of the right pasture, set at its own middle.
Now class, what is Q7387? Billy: 7370.5 angstroms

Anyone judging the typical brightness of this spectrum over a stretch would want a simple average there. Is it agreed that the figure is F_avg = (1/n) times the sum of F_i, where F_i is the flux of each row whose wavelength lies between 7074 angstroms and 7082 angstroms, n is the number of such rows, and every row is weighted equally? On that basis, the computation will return 14.9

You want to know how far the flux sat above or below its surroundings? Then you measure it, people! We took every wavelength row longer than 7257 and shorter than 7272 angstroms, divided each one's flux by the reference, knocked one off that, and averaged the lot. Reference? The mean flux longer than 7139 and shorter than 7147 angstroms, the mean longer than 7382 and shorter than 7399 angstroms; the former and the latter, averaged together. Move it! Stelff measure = -0.01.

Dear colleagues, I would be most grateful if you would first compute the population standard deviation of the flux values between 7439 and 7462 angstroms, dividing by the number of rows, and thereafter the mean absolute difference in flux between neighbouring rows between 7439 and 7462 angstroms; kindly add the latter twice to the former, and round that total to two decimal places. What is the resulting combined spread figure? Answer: 3.11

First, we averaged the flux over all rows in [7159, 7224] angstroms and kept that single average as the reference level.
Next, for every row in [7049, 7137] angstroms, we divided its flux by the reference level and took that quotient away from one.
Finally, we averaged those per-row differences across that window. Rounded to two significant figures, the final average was -0.017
